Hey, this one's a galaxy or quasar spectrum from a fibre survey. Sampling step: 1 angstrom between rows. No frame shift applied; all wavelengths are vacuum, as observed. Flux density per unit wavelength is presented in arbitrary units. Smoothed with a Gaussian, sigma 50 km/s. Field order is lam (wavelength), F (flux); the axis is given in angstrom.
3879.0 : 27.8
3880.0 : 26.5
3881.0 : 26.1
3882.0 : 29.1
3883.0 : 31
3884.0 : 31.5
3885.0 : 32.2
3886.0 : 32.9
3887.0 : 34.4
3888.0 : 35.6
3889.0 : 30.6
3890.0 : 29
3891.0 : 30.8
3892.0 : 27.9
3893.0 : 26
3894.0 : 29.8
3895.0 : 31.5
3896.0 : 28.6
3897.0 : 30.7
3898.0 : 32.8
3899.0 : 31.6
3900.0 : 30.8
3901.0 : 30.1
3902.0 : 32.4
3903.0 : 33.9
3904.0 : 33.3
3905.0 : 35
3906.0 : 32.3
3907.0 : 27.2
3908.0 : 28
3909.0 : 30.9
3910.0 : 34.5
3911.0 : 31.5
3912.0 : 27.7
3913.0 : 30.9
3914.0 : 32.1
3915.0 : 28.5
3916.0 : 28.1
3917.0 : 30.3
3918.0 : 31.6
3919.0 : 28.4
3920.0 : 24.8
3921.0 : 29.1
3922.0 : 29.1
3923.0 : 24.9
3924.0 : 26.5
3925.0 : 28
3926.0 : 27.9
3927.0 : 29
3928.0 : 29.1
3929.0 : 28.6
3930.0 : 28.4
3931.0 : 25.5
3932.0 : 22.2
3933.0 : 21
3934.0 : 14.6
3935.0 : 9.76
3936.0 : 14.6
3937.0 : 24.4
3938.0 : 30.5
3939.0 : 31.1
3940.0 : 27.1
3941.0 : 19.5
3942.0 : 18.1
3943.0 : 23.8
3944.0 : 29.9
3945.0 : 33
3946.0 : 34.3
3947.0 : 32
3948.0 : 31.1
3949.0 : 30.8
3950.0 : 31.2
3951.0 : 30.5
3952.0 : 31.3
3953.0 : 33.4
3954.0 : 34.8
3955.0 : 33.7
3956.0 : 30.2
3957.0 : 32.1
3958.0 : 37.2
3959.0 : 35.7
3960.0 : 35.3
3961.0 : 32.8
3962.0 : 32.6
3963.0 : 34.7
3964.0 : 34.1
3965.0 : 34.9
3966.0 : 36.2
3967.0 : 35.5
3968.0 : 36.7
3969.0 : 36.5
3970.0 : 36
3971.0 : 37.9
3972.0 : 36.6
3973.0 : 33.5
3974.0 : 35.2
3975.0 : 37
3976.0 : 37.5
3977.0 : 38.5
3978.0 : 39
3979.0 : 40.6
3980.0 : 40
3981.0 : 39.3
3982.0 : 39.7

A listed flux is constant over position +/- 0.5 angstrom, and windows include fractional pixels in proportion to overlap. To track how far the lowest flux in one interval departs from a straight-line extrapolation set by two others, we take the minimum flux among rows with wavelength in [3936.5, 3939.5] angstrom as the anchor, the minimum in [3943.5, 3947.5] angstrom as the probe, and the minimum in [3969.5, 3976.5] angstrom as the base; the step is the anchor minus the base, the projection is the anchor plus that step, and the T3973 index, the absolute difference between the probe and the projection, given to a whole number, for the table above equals 15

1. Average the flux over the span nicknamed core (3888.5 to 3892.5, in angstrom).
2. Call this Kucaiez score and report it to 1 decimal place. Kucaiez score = 29.6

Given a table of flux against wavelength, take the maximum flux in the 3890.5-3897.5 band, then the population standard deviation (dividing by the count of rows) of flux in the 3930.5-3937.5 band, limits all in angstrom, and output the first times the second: 172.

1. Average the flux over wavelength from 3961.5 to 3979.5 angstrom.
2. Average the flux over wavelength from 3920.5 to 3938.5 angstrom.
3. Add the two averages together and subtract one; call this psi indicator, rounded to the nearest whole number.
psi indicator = 60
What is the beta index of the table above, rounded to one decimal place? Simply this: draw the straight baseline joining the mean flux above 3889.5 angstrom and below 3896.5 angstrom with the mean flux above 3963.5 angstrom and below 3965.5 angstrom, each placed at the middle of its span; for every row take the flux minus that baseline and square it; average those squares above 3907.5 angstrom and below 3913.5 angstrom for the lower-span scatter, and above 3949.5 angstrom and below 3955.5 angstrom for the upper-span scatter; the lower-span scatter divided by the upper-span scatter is 1.6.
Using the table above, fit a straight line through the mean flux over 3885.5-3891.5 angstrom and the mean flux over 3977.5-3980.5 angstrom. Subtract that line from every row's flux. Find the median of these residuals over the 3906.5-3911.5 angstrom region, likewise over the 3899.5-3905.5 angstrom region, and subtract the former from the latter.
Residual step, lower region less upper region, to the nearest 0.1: 2.5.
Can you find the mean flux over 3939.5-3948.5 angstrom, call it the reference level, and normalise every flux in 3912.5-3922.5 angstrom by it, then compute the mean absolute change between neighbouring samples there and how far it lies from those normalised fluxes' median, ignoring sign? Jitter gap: 0.97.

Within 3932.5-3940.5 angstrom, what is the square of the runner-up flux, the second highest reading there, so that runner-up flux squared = 930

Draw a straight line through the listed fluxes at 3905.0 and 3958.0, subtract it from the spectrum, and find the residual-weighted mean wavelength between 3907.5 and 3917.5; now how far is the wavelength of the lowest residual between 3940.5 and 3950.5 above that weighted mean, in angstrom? 29.2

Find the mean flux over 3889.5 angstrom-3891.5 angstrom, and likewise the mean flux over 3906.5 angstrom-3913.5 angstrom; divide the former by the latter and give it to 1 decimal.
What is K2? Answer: 1.0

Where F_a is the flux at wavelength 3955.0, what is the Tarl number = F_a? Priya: 33.7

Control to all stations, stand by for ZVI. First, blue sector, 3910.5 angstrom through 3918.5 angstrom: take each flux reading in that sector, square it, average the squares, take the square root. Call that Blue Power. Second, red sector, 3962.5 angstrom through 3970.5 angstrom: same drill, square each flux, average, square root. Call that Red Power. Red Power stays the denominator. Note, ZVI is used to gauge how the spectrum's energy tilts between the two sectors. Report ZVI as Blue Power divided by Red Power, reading 0.85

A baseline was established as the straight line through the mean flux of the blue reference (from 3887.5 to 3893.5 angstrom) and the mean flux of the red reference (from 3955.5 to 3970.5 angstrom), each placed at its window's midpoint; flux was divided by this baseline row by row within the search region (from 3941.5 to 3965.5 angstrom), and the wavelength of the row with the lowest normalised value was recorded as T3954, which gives 3942.0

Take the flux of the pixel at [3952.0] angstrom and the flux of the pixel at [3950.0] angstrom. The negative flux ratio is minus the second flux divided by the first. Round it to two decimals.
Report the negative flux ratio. -1.00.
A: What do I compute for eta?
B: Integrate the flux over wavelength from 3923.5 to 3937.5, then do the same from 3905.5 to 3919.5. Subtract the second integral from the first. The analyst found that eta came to -92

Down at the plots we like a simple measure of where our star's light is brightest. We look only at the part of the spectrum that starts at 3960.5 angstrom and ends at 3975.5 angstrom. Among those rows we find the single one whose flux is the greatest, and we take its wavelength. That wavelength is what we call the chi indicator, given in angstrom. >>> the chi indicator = 3971.0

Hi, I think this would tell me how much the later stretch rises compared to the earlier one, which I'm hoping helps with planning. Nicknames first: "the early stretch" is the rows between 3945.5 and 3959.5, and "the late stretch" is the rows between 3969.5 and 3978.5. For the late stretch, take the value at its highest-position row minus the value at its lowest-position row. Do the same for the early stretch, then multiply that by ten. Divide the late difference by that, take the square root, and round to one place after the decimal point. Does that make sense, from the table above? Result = 0.5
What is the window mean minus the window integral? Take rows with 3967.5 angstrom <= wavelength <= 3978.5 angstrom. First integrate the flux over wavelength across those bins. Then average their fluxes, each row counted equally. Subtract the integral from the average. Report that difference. -368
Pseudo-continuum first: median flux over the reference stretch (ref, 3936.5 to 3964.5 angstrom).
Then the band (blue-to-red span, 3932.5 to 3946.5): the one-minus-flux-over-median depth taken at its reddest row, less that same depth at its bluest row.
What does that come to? -0.42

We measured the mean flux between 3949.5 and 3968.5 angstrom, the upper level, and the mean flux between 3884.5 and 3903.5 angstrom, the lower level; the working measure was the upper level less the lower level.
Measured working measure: 2.7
